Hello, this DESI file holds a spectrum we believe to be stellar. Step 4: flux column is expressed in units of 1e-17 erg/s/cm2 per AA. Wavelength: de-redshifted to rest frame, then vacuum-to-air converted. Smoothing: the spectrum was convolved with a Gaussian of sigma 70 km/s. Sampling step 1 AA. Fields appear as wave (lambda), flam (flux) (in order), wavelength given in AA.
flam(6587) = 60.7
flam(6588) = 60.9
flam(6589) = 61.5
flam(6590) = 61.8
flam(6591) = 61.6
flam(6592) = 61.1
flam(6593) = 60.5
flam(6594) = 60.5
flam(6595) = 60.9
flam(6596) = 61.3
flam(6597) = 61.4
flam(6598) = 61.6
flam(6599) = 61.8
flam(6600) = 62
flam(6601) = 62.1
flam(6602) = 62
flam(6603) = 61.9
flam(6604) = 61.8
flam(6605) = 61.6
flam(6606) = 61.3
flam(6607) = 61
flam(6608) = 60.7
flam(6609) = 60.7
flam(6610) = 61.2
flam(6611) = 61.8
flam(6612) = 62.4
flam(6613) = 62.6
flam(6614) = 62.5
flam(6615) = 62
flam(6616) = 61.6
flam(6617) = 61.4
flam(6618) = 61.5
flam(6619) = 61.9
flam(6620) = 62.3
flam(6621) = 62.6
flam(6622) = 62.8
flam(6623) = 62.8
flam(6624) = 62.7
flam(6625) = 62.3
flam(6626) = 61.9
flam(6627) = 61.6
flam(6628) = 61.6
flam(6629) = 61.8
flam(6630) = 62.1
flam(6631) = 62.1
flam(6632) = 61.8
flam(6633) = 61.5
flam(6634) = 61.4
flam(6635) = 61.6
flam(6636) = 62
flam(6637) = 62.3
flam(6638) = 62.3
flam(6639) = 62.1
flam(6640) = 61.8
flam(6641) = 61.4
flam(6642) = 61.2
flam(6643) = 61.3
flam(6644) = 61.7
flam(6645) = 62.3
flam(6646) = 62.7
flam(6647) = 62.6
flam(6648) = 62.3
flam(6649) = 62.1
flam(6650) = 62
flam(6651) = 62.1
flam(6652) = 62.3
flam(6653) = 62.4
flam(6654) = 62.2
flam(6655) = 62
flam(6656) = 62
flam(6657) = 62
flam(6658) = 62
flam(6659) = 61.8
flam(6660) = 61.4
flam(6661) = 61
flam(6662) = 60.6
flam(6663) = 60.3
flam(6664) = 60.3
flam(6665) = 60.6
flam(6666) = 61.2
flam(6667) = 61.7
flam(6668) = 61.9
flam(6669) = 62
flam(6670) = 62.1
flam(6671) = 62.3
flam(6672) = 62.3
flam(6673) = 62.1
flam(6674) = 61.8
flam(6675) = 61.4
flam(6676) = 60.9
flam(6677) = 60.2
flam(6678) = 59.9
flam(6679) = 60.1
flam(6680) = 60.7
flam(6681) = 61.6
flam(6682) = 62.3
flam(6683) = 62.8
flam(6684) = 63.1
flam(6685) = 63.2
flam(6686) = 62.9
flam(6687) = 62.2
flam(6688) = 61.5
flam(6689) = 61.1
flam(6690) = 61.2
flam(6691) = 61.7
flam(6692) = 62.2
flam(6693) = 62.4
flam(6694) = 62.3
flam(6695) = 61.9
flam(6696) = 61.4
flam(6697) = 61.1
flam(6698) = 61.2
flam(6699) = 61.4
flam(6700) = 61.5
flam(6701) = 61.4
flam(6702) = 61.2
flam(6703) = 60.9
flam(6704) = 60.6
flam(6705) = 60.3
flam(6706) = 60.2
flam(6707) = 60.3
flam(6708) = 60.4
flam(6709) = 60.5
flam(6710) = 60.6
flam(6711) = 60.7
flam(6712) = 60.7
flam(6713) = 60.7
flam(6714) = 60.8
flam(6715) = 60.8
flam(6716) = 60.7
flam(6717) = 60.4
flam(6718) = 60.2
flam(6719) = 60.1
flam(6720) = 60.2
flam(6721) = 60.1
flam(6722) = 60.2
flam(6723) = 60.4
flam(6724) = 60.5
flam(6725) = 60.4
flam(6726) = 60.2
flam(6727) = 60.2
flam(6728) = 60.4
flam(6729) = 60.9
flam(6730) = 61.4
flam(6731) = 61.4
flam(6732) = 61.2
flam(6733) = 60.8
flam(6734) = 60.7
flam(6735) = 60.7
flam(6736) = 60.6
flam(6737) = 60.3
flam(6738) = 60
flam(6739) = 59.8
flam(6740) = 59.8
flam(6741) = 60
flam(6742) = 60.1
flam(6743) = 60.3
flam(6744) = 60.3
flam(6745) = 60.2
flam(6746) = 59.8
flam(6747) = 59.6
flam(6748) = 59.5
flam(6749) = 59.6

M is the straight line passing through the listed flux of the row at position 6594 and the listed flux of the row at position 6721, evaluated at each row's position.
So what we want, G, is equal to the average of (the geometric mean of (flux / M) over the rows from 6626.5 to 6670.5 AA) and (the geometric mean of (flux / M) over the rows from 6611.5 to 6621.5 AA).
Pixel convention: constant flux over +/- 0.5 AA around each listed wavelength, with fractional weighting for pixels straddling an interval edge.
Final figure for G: 1.03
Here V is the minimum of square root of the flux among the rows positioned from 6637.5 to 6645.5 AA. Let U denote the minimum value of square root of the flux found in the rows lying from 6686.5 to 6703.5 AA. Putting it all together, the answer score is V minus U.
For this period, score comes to 0.019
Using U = 7.80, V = 7.823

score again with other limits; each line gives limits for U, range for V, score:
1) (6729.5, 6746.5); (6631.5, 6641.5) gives 0.103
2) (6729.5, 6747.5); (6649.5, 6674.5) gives 0.045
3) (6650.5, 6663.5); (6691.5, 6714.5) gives -0.006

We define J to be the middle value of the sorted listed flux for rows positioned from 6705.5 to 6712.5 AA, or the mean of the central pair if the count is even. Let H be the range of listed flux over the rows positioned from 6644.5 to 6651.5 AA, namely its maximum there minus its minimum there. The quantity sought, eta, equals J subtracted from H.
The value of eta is -59.8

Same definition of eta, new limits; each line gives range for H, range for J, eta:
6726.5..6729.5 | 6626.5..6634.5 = -61.0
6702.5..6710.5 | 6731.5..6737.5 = -60.0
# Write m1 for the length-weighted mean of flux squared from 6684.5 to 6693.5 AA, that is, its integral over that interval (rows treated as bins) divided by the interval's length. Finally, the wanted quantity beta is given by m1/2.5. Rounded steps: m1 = 3850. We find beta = 1540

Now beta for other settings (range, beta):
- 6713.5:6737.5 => 1467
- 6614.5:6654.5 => 1538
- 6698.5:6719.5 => 1473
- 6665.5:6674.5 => 1534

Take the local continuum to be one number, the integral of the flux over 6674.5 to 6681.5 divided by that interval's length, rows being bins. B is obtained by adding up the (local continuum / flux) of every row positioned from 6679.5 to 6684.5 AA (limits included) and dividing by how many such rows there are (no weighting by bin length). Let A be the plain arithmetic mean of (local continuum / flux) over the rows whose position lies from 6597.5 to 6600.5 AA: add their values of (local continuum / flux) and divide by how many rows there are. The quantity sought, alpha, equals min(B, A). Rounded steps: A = 0.98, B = 0.98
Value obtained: 0.977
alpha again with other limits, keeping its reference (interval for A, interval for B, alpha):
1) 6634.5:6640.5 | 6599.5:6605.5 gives 0.979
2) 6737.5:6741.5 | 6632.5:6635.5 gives 0.987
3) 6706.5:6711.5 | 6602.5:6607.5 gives 0.986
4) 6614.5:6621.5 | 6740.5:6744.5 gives 0.980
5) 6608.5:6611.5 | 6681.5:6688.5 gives 0.970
